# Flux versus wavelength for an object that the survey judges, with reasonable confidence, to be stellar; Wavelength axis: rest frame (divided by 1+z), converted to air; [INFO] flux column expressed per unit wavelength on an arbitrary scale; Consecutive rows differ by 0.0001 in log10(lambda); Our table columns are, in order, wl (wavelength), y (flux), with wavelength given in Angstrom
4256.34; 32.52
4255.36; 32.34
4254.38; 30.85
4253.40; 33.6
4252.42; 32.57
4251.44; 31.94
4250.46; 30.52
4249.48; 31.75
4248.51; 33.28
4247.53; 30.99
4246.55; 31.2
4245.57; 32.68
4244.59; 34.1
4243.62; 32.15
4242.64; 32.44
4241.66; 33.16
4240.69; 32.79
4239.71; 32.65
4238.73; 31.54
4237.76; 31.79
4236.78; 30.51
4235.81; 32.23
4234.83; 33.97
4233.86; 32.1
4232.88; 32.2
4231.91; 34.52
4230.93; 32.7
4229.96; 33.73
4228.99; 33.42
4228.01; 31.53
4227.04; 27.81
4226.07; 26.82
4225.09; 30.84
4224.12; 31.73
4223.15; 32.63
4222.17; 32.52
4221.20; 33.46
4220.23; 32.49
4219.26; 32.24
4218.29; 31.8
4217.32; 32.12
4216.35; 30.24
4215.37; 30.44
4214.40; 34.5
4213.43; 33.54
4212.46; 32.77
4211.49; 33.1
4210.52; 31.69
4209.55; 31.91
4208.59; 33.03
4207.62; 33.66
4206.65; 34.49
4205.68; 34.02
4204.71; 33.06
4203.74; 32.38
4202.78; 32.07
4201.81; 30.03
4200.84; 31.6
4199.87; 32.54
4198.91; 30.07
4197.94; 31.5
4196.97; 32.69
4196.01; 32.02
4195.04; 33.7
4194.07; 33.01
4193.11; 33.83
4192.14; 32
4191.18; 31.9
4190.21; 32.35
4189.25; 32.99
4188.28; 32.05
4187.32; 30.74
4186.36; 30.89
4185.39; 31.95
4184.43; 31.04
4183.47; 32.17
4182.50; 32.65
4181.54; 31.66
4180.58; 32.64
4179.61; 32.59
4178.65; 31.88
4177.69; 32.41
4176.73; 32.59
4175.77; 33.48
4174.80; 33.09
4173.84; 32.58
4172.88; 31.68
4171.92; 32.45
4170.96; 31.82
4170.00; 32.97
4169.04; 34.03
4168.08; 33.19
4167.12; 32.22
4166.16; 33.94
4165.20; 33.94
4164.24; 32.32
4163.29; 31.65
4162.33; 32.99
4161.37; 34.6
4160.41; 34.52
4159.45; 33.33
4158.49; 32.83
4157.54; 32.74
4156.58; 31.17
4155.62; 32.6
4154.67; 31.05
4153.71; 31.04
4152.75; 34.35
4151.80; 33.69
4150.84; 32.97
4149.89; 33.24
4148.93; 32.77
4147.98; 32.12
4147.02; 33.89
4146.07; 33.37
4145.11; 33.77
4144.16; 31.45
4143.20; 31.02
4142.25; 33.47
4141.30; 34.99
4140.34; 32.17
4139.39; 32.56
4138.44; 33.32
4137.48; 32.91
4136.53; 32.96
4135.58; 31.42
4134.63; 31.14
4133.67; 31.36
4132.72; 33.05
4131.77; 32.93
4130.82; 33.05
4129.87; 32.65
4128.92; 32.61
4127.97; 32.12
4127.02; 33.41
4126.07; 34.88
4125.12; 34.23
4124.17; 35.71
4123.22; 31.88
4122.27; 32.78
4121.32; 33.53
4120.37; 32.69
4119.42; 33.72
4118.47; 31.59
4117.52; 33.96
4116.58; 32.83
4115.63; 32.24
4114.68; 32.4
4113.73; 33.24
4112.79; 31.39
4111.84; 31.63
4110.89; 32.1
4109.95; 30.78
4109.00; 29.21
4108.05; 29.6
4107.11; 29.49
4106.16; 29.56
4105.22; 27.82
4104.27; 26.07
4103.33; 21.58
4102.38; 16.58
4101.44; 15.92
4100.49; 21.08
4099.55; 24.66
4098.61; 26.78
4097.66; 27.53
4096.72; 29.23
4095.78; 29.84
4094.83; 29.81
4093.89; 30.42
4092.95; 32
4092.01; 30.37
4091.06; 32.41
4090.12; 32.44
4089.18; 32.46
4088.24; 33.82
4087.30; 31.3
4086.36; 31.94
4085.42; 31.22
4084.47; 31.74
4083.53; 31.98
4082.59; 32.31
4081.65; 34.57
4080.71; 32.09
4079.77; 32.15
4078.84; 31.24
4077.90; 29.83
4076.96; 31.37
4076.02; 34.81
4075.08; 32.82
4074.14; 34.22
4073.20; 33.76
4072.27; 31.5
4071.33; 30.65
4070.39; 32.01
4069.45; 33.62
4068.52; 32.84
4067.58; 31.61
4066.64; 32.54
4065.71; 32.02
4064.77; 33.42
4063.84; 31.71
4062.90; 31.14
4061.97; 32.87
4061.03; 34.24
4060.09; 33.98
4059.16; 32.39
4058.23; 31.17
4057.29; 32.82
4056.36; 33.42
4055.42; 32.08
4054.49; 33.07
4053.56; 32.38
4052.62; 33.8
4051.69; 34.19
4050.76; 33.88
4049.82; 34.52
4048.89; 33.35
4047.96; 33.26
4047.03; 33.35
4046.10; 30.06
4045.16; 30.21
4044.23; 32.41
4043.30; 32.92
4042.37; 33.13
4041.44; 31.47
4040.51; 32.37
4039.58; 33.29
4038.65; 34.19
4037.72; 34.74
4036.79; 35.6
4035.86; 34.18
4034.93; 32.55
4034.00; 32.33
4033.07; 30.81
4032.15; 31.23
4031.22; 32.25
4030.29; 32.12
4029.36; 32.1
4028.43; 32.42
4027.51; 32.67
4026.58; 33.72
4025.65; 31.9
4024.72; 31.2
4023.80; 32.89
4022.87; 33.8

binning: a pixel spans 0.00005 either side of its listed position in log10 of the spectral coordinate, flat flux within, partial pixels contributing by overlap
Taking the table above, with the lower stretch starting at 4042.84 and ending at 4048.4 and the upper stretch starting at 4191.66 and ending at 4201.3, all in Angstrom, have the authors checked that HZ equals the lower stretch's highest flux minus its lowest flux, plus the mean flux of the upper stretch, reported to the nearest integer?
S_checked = 36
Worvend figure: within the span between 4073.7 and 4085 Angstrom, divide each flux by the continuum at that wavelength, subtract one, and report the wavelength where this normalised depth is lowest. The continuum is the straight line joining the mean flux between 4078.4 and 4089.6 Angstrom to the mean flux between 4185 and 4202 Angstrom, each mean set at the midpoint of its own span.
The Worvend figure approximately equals 4077.90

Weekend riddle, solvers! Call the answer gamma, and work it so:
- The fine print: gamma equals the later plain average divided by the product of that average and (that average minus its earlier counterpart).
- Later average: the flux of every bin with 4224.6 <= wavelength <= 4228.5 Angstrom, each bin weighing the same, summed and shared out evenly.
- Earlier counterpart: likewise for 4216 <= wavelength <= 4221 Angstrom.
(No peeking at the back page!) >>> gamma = -0.4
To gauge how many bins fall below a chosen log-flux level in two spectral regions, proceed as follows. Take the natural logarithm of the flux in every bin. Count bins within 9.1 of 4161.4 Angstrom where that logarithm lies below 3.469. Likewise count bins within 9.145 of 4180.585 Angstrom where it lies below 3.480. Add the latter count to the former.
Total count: 15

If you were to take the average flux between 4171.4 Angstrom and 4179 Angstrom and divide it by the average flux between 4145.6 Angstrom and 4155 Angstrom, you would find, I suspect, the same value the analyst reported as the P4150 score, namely 0.99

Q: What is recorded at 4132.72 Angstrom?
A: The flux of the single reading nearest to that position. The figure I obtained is 33.05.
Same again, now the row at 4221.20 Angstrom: 33.46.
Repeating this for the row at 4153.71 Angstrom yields 31.04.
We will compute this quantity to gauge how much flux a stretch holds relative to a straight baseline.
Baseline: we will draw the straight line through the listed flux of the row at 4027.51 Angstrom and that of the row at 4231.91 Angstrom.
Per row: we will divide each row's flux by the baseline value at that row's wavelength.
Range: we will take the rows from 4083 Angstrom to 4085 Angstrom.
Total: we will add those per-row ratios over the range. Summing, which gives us 2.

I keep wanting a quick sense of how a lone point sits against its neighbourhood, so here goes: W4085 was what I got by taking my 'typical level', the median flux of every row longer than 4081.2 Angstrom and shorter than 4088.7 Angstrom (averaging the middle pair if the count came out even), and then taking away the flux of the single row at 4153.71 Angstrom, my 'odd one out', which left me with 0.92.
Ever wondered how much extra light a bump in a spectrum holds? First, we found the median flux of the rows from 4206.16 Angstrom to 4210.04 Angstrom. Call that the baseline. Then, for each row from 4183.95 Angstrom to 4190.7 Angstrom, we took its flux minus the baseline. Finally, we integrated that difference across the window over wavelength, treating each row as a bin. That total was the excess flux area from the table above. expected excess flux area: -11.0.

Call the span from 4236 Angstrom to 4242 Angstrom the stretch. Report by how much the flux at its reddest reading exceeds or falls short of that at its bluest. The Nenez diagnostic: 3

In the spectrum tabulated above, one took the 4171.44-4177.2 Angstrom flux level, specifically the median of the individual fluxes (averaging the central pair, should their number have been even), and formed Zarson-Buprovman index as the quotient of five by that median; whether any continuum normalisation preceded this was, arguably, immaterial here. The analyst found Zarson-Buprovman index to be 0.153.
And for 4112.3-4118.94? 0.154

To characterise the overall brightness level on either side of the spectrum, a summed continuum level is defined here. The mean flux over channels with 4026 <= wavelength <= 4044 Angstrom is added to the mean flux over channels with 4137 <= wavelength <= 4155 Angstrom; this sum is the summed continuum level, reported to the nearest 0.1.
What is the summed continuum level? 65.7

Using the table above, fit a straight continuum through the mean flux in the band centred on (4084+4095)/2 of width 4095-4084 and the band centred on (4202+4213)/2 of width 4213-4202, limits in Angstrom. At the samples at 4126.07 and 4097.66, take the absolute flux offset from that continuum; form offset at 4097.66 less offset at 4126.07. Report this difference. 1.4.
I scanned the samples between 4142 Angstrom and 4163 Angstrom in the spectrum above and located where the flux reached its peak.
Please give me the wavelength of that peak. 4161.37 Angstrom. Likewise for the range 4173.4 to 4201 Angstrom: 4193.11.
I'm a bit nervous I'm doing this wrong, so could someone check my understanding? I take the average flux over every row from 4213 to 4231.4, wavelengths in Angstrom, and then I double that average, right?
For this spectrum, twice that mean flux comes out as 63.6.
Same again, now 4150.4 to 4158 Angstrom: 64.9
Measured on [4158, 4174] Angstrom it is 66.0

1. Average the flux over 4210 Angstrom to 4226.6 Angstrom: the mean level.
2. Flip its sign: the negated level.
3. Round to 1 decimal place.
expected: -31.9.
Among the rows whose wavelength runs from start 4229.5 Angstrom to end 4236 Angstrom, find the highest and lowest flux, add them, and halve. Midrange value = 33.3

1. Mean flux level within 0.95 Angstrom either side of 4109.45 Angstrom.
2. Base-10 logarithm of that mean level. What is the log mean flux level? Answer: 1.48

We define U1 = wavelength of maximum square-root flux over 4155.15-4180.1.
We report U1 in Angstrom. 4161.37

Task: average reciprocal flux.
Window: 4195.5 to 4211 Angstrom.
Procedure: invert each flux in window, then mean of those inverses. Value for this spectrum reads 0.0310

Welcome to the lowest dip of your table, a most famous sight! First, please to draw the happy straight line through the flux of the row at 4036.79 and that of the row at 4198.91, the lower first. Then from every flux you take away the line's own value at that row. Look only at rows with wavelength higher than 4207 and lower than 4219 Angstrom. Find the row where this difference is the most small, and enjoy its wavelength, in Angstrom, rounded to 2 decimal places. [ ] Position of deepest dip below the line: 4216.35 Angstrom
